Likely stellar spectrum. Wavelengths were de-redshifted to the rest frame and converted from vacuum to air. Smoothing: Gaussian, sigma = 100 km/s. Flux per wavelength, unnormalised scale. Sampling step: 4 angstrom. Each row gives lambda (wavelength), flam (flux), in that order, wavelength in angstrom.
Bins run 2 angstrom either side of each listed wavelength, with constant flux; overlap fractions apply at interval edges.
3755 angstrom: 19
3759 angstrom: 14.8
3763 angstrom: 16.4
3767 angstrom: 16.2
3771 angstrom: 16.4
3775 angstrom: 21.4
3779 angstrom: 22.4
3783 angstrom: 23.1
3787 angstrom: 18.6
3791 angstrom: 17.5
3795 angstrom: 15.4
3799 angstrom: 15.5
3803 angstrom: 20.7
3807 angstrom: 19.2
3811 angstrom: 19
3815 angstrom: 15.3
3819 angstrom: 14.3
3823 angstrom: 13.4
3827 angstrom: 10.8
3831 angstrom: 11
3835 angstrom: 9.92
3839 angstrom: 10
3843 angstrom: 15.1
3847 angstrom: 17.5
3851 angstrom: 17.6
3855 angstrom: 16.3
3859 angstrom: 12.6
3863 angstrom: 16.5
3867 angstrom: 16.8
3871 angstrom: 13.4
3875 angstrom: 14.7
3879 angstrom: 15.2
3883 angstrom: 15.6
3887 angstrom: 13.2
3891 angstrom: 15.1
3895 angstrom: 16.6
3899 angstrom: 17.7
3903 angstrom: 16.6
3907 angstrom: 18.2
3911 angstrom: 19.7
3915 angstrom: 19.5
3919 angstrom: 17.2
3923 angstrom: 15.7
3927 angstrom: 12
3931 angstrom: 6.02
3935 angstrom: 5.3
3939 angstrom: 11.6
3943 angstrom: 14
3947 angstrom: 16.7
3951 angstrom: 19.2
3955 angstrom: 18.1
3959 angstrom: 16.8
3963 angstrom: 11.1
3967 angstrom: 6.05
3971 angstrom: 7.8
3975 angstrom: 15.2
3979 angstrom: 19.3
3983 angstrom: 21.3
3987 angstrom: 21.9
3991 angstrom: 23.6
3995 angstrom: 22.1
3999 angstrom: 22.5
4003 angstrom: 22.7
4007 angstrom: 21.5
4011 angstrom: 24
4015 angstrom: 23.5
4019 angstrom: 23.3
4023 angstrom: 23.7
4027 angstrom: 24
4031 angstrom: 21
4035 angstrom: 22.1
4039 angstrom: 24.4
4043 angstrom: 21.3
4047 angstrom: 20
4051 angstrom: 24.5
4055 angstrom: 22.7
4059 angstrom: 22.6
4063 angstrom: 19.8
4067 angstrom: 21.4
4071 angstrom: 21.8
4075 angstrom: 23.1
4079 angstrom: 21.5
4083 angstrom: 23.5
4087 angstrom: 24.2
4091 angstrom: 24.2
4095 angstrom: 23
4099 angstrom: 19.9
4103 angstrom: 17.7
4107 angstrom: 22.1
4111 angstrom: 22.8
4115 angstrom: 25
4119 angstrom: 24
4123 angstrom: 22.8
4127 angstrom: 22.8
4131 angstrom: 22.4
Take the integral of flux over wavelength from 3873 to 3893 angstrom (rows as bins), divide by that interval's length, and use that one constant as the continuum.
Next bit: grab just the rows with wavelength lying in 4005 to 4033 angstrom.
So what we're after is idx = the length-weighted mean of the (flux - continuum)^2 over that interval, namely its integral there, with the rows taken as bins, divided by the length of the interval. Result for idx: 69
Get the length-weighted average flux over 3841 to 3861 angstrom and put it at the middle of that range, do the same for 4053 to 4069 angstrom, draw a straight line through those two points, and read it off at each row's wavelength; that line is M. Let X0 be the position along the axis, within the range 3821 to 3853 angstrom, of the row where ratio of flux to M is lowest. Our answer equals 3835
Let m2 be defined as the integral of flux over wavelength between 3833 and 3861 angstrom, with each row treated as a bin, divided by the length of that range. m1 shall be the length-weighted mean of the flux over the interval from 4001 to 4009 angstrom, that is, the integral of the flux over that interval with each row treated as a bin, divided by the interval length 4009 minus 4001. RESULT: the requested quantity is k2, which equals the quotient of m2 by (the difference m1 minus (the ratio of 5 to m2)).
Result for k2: 0.65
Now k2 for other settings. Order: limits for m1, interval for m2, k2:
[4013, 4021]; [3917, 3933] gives 0.55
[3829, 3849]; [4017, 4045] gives 1.83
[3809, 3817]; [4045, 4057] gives 1.32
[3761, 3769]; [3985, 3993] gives 1.41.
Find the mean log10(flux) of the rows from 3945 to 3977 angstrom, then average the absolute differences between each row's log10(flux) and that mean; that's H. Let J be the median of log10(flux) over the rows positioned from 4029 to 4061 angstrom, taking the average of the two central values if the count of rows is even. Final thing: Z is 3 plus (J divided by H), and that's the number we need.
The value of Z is 12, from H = 0.154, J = 1.35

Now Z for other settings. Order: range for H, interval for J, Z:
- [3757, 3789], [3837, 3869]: 22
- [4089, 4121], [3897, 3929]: 36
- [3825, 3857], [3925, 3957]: 14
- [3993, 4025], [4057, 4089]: 102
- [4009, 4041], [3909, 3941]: 73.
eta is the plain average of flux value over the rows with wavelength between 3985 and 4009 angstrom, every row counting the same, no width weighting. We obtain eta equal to 22.4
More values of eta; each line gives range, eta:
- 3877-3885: 15.4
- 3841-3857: 16.6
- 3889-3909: 16.8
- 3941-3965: 16.0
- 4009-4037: 23.1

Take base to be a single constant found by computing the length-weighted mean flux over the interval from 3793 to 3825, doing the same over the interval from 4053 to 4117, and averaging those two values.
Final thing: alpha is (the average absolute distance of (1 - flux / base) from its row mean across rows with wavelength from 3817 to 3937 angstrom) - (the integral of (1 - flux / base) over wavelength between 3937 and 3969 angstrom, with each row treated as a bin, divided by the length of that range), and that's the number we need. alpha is -0.1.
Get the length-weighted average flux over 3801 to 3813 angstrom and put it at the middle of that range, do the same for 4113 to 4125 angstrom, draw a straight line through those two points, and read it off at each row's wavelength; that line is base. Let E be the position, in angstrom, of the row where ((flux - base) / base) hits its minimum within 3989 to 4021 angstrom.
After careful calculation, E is 4007 angstrom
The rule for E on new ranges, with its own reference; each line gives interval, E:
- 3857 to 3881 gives 3859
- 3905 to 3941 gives 3935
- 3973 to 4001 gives 3975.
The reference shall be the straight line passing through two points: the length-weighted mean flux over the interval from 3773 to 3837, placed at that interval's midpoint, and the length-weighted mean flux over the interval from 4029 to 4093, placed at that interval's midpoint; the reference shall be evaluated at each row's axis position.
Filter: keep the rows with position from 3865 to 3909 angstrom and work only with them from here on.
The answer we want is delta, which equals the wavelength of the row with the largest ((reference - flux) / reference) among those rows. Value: 3887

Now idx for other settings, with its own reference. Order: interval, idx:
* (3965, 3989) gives 40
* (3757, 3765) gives 1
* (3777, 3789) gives 48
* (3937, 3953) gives 9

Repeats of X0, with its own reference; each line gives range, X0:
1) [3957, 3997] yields 3967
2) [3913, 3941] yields 3935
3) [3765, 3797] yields 3795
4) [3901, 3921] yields 3903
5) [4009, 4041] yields 4031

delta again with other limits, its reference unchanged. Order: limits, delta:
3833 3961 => 3935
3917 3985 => 3935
